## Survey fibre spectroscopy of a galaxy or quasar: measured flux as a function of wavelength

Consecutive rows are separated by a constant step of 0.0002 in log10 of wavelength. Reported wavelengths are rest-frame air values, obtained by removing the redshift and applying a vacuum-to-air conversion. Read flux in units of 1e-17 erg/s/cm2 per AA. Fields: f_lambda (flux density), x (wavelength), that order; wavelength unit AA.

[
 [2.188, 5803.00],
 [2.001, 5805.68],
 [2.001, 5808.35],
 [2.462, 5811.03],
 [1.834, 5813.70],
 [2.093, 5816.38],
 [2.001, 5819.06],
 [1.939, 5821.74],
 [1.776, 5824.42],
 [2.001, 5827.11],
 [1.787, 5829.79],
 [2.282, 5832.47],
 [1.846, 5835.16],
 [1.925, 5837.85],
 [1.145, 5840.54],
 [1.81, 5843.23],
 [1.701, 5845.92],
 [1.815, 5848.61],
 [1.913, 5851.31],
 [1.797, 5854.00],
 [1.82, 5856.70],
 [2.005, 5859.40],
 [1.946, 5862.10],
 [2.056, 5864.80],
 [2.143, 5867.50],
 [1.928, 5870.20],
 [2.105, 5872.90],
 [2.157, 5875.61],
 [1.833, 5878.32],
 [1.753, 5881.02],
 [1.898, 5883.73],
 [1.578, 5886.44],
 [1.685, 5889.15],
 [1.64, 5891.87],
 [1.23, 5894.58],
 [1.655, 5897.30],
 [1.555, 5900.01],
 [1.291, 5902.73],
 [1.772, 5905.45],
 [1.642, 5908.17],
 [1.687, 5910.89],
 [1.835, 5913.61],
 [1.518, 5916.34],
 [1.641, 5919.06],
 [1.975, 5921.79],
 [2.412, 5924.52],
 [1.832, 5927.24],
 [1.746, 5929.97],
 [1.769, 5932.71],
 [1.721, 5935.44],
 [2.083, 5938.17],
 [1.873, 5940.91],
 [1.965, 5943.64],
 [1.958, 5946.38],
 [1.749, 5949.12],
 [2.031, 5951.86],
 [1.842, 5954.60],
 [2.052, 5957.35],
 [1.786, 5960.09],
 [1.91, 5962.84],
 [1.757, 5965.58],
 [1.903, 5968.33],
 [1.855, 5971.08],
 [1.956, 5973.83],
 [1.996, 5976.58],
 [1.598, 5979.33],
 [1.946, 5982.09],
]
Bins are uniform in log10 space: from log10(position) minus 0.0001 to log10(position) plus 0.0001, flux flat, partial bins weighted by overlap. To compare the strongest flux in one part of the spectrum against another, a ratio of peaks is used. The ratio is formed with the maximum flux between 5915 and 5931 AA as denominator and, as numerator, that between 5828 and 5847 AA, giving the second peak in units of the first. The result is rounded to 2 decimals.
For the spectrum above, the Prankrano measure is 0.95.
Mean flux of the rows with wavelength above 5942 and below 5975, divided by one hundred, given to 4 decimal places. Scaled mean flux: 0.0190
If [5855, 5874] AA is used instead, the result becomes 0.0200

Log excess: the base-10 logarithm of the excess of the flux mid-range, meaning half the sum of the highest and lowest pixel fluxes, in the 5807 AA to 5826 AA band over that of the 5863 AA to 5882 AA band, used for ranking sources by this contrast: -0.8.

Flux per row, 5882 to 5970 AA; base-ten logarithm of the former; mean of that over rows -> 0.247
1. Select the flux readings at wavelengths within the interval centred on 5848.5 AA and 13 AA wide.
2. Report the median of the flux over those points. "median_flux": 1.81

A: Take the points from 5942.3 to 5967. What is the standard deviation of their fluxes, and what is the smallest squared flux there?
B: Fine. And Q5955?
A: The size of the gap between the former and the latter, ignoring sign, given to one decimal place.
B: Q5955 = 2.9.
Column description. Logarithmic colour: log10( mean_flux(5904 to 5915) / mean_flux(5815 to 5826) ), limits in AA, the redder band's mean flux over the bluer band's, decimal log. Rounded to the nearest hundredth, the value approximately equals -0.05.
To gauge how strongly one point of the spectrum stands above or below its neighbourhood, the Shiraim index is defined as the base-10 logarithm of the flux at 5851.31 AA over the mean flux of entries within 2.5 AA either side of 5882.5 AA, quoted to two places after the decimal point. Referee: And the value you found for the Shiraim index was 0.02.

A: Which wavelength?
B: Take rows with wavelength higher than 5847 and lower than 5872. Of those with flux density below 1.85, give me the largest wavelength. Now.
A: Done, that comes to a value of 5856.70 AA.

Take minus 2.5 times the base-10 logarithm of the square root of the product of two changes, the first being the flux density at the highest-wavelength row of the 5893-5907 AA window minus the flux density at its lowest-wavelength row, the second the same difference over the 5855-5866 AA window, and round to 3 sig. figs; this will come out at 1.12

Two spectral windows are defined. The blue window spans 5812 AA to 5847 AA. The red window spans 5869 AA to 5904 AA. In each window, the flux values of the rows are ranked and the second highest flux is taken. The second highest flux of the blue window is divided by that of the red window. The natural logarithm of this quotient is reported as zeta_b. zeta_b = -0.01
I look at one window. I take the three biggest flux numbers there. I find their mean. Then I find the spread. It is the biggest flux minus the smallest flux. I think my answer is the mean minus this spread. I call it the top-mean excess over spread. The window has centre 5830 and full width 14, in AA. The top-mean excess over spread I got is 1.54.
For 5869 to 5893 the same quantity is 1.48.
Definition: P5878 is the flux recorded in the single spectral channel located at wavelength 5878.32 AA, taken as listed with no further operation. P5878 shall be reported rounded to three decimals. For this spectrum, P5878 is 1.833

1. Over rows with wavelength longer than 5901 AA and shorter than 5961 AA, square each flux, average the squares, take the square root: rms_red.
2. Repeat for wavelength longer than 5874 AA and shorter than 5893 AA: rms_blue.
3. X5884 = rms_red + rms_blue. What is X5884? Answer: 3.6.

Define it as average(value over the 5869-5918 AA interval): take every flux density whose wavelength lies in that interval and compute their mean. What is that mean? 1.71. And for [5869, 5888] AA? 1.89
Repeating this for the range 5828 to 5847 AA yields 1.79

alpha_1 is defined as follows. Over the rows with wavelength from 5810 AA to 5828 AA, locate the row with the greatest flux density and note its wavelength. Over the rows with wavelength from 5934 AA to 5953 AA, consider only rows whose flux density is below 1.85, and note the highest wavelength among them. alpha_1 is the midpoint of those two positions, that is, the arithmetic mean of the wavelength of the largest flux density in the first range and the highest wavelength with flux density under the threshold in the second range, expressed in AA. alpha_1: 5880.1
